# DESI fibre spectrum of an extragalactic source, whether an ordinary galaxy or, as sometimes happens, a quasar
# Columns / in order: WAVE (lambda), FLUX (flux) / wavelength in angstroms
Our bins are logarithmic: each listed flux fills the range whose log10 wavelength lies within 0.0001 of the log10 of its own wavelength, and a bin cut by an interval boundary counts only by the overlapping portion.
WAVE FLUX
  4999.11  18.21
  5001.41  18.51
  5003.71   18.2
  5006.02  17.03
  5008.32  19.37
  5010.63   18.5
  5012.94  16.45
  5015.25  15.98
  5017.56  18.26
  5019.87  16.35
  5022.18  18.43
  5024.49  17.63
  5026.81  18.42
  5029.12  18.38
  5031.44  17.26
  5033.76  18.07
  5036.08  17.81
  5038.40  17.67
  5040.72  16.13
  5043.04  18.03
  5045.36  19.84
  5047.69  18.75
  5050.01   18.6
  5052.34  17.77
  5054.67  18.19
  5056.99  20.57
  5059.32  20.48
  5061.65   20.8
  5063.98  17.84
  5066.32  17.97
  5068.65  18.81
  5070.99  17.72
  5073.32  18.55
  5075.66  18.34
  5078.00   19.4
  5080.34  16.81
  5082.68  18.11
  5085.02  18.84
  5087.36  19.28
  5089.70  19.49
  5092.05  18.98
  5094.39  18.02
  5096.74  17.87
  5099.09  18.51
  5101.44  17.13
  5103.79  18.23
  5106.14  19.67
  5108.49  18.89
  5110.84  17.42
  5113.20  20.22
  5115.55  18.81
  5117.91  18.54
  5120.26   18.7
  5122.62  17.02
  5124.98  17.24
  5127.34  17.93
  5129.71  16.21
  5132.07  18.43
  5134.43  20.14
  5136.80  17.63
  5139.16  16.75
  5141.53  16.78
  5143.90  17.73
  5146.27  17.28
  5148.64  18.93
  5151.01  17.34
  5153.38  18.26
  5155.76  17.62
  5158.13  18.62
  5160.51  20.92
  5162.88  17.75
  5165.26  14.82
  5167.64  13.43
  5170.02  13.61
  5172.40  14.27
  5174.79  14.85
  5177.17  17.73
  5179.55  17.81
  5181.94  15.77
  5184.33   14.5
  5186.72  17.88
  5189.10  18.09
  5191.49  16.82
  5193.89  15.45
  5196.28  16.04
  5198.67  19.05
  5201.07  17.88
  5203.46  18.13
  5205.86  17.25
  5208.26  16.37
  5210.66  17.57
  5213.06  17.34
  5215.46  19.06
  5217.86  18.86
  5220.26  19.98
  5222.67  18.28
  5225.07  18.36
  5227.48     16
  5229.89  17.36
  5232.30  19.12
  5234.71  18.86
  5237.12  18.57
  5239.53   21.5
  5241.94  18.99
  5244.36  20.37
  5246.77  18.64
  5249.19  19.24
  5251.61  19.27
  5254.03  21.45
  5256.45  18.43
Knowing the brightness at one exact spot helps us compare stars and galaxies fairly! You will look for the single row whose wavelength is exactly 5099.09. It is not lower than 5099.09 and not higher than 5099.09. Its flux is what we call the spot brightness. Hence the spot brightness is 18.51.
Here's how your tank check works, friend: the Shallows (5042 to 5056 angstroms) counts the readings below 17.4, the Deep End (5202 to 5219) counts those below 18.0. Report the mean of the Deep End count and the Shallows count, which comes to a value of 2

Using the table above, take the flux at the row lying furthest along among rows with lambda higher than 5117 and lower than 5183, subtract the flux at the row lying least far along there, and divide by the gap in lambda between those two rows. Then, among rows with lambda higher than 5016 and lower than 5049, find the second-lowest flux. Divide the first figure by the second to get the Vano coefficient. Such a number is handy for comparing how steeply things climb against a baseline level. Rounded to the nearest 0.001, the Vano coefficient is -0.003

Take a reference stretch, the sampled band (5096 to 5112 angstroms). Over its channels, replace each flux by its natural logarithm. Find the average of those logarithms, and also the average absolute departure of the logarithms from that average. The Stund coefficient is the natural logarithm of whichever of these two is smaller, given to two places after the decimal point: -3.31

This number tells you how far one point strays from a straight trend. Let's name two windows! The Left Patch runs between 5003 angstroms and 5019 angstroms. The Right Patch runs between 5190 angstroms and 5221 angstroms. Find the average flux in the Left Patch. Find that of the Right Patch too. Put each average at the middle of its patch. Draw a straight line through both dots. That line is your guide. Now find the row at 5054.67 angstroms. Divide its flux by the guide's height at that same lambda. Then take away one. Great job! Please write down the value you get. 0.03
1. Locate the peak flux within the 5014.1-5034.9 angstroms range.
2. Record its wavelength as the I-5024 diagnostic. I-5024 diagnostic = 5022.18 angstroms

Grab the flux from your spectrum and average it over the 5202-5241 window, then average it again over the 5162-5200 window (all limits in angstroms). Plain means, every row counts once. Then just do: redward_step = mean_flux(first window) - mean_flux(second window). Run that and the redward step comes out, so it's 2.2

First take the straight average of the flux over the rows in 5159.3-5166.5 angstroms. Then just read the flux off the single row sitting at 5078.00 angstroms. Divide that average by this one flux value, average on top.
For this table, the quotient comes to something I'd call 0.92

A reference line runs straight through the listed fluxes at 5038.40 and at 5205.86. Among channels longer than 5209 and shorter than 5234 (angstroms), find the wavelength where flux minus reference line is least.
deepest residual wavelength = 5227.48 angstroms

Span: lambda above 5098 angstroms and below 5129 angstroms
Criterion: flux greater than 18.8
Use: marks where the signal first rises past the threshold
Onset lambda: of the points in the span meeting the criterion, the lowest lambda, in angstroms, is 5106.14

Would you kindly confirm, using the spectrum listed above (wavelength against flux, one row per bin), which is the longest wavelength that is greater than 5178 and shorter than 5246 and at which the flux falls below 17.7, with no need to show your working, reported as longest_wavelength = 5229.89 angstroms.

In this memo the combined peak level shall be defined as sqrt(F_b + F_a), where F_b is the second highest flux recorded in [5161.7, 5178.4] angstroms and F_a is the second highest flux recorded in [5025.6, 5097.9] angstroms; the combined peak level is 6.19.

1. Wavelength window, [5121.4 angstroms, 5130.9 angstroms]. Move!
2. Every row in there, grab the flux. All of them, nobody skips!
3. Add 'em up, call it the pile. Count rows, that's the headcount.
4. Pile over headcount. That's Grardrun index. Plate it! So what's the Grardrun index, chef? 17.1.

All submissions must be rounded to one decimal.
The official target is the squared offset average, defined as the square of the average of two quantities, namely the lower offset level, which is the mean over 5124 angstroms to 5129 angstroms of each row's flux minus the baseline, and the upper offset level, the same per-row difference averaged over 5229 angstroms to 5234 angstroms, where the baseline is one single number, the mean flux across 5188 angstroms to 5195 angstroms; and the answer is 1.3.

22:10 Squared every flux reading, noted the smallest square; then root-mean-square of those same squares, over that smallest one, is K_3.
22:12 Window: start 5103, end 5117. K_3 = 1.18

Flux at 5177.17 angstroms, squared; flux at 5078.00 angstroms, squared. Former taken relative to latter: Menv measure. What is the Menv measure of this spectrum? 0.8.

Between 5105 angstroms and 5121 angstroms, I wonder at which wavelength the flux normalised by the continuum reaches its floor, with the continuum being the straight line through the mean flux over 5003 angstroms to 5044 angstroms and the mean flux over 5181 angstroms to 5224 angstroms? 5110.84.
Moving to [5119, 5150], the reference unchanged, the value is 5129.71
